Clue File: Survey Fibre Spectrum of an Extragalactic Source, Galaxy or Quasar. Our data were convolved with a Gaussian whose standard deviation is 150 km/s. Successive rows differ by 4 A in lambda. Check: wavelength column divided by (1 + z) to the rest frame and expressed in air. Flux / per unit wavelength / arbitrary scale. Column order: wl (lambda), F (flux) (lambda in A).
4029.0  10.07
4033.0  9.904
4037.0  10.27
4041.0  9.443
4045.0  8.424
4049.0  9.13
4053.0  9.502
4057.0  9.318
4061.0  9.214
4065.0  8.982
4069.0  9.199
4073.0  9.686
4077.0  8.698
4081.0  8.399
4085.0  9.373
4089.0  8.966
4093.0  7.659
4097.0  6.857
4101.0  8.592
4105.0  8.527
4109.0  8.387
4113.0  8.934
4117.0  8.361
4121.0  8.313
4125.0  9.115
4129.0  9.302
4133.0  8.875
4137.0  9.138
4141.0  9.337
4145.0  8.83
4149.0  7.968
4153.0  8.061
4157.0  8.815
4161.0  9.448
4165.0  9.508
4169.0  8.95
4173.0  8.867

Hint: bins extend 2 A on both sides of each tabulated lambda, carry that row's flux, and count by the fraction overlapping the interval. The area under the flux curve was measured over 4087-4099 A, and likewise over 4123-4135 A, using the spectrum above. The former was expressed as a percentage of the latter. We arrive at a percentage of 86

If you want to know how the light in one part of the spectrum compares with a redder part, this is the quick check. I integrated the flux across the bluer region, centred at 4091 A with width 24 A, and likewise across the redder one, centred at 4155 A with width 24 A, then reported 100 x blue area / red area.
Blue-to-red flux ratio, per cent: 95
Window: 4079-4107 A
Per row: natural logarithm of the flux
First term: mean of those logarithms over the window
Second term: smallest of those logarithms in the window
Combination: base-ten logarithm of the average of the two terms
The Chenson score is 0.306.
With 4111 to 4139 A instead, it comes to 0.332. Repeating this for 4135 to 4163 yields 0.327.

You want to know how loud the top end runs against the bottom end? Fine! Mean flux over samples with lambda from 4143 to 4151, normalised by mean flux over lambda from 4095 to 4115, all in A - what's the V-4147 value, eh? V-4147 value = 1.02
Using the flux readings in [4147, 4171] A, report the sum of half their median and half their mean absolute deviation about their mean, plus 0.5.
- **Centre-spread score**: 5.20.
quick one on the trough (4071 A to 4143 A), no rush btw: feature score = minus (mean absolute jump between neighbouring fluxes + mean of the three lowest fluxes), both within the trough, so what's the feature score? -8.2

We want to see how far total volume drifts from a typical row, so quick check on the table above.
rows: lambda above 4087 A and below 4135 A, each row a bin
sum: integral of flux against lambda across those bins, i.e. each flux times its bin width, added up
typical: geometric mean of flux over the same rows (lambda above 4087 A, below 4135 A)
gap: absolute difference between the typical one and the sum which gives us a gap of 399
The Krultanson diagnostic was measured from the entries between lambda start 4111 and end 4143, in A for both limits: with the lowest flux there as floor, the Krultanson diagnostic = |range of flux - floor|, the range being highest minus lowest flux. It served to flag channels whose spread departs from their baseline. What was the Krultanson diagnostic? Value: 7.3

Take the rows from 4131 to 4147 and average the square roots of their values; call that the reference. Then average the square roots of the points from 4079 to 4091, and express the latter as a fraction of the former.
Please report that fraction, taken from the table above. 0.99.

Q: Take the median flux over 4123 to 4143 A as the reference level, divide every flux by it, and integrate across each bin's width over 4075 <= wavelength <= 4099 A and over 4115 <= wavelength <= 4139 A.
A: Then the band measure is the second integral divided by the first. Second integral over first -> 1.1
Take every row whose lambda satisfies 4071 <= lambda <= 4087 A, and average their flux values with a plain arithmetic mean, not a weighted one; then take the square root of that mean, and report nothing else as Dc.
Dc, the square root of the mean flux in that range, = 3.01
